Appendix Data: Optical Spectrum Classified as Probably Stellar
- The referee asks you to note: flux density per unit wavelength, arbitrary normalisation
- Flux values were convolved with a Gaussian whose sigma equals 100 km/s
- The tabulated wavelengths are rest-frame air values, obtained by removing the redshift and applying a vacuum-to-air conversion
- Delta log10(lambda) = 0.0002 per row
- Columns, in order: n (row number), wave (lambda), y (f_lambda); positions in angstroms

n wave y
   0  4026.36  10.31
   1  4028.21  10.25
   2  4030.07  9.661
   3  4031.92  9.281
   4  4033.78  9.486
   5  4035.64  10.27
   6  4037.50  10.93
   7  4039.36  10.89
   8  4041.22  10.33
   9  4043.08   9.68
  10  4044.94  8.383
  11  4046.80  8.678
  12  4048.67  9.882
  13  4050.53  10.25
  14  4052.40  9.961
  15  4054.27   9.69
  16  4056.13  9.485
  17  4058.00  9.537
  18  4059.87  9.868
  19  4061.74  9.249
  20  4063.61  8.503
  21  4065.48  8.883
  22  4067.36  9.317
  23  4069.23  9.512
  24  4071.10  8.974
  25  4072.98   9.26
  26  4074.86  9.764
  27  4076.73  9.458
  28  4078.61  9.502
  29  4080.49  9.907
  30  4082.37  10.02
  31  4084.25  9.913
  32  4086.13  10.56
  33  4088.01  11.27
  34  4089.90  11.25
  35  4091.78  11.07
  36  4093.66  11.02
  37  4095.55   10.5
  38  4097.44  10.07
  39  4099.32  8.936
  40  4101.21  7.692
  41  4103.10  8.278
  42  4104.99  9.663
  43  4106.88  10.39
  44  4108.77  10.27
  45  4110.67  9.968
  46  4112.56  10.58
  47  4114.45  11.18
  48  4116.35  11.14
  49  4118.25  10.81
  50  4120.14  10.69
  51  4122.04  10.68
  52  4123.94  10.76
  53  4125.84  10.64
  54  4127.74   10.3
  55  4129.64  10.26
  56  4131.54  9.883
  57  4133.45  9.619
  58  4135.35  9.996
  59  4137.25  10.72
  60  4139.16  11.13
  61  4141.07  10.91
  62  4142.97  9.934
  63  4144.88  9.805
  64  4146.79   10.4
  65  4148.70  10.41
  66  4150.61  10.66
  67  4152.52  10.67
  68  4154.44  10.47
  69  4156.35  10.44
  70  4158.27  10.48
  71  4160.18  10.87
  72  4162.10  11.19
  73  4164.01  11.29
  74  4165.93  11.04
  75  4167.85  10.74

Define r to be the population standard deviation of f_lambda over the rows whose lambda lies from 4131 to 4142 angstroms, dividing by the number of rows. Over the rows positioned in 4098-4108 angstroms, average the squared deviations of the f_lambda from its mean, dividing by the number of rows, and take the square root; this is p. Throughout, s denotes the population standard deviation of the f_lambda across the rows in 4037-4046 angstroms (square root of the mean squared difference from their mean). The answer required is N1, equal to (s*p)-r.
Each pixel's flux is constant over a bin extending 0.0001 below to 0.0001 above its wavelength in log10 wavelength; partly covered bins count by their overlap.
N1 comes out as 0.3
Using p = 1.0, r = 0.57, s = 0.9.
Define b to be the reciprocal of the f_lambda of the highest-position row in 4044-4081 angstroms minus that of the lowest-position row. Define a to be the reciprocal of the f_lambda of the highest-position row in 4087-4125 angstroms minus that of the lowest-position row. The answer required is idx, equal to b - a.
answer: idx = -0.023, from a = 0.0042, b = -0.018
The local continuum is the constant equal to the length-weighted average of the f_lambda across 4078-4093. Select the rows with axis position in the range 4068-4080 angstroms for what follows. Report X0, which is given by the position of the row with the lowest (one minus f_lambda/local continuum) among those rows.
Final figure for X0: 4074.86 angstroms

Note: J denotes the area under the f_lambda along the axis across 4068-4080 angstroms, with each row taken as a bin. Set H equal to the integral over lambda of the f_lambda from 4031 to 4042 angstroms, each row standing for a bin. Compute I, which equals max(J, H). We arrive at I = 113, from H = 112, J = 113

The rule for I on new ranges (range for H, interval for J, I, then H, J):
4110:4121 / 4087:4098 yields 120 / 118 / 120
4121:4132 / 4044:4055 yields 115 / 115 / 104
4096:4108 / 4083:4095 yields 130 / 111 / 130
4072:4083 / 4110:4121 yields 118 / 106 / 118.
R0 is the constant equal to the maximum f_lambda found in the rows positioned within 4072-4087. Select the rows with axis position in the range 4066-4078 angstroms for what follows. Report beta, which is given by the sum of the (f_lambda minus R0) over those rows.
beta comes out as -7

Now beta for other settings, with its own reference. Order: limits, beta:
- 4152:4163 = 1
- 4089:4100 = -1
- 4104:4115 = -1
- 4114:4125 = 2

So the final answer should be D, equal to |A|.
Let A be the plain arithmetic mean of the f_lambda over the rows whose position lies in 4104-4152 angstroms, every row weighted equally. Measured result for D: 10.4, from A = 10.4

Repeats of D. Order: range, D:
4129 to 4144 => 10.3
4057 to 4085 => 9.4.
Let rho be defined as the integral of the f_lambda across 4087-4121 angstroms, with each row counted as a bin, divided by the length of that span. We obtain 10.3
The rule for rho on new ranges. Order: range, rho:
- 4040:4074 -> 9.4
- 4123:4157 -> 10.4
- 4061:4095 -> 9.9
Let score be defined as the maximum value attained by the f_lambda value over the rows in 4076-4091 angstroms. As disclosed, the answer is 11.27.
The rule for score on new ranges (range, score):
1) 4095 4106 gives 10.5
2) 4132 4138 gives 10.72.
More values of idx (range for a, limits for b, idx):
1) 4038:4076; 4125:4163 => -0.015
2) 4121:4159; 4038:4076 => 0.009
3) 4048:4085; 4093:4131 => 0.007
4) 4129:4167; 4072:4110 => -0.004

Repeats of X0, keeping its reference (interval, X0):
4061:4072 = 4069.23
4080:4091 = 4088.01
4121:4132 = 4123.94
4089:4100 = 4089.90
